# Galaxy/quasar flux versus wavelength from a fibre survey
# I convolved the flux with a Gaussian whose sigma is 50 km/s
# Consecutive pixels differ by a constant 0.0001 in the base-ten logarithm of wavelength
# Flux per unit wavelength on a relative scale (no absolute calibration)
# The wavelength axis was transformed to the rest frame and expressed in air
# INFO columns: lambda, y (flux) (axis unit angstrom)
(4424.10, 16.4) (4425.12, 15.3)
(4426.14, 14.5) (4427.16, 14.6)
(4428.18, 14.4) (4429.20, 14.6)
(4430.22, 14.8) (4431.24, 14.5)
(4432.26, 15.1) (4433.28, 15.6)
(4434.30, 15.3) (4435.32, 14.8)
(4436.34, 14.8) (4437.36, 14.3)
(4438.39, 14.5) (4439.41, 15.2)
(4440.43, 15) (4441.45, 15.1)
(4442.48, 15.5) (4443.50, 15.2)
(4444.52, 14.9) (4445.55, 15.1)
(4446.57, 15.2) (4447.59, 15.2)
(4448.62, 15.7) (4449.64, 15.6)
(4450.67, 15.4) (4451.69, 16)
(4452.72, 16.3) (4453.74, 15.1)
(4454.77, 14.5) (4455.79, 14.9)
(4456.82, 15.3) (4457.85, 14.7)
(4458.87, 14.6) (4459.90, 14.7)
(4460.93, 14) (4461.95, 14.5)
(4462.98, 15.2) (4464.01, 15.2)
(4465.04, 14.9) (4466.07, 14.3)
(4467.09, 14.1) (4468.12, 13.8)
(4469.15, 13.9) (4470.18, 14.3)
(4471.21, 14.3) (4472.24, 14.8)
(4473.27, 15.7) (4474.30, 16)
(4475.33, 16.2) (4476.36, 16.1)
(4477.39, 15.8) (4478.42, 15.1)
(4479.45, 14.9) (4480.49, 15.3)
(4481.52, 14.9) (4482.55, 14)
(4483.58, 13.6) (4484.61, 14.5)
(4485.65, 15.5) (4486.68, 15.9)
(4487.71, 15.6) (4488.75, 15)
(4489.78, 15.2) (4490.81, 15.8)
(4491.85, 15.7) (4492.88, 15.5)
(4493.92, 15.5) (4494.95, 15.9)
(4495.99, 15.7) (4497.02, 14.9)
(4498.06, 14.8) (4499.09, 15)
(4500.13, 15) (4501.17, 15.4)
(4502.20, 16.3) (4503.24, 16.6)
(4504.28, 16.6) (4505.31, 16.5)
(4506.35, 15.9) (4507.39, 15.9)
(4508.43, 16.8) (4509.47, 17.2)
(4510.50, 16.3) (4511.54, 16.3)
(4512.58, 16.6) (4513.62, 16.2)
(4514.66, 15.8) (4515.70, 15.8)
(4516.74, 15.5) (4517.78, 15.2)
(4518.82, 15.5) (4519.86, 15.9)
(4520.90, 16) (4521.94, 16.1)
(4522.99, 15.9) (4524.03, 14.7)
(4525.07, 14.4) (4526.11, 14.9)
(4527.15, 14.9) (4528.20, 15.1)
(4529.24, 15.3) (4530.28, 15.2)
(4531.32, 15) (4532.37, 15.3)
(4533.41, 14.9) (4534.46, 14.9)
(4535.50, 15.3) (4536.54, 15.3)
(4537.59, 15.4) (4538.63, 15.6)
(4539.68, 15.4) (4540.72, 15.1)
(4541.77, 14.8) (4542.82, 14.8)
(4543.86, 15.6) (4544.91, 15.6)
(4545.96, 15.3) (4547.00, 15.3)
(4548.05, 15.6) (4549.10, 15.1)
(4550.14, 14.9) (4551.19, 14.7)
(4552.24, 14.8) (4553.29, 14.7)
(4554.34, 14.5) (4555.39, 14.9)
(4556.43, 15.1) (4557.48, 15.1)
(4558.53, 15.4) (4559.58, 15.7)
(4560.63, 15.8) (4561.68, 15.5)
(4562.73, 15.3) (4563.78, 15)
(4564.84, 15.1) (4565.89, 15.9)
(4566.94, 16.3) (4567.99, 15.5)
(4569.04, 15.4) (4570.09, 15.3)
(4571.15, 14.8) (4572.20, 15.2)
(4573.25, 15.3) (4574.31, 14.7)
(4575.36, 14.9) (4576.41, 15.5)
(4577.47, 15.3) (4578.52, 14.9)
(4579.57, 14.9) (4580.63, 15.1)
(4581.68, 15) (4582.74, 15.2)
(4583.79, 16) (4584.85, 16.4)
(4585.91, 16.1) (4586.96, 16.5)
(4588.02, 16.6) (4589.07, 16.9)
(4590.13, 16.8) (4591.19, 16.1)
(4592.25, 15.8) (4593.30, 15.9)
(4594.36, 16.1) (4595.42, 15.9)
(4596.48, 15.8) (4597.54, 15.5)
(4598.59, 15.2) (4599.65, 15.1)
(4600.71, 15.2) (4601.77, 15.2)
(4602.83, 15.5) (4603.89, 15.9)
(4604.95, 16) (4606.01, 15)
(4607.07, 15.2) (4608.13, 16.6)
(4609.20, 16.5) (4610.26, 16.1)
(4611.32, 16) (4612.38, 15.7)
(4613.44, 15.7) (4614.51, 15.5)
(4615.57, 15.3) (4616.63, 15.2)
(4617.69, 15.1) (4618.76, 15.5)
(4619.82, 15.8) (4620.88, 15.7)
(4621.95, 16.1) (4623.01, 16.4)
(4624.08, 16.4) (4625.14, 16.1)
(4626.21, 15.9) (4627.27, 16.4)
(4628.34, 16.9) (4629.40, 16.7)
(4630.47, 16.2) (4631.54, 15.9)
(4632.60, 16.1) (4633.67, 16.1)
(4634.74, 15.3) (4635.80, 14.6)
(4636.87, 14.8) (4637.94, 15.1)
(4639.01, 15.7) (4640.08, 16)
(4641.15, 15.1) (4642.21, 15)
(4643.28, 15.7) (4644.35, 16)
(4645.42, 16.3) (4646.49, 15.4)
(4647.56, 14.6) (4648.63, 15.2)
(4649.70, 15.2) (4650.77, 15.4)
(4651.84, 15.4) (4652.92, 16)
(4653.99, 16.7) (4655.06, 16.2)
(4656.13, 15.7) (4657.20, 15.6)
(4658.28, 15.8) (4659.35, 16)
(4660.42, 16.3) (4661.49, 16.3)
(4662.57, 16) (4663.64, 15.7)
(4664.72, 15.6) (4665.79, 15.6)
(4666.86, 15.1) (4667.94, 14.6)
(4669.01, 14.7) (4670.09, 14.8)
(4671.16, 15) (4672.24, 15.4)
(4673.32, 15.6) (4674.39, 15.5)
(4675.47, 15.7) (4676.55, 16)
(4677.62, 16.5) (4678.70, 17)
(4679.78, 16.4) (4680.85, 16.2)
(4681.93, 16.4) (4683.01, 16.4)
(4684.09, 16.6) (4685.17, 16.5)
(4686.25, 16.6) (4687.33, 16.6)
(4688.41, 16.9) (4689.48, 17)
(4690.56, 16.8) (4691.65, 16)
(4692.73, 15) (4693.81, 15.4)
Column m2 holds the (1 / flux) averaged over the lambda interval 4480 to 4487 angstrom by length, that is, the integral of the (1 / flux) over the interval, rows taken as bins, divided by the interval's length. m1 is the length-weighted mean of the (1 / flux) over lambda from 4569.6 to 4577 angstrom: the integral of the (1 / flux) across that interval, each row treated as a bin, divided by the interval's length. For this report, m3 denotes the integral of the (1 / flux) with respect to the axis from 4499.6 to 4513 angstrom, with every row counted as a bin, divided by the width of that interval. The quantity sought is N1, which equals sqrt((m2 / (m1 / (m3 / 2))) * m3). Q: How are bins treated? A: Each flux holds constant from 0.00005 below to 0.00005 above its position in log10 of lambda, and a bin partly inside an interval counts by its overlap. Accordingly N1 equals 0.044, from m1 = 0.0662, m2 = 0.0679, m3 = 0.0616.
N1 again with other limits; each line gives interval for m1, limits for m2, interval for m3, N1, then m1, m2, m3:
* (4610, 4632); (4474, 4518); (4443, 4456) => 0.047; 0.0628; 0.0641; 0.0653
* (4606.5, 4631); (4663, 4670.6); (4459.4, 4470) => 0.050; 0.0627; 0.0660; 0.0693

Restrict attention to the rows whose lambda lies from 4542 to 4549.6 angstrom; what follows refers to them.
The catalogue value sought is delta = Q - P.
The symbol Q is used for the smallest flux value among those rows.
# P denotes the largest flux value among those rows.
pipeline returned -0.8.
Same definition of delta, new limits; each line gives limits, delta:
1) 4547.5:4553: -0.9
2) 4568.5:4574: -0.6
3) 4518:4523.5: -0.6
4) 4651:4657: -1.3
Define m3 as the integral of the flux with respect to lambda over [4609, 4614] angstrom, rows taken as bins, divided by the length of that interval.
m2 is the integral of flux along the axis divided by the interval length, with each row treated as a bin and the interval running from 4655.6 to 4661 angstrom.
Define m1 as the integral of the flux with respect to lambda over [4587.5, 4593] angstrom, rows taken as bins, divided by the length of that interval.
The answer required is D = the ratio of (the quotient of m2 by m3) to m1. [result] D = 0.061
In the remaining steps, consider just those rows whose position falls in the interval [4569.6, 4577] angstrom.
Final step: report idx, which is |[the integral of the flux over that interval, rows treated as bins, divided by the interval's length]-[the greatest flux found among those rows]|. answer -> 0.42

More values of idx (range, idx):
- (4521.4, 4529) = 0.96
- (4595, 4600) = 0.38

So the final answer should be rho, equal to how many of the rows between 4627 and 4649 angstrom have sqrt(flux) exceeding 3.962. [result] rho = 12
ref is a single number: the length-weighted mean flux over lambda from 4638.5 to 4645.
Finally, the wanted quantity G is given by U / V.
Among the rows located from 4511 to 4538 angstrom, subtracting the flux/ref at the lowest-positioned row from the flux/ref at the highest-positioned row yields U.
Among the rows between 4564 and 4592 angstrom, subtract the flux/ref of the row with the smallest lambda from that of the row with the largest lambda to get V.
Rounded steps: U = -0.06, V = 0.06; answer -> -0.9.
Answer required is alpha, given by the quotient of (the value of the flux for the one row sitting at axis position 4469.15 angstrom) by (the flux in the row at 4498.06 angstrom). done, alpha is 0.94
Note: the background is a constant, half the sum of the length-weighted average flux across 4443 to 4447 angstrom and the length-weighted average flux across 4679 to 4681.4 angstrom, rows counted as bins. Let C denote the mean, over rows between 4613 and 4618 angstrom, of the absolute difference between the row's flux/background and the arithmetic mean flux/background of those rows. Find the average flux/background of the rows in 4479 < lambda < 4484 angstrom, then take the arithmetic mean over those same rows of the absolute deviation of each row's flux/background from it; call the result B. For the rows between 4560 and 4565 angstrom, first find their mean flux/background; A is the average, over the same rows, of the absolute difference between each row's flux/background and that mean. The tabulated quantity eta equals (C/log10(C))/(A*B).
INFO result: -11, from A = 0.016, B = 0.038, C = 0.012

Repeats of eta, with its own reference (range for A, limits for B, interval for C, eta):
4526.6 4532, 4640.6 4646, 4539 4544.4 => -48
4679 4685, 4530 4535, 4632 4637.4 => -519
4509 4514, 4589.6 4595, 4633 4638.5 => -52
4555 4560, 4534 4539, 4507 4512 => -100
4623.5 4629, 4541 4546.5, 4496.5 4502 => -13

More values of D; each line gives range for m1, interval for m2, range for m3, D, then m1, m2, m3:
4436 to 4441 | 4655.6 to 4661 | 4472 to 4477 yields 0.068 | 14.8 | 15.9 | 15.8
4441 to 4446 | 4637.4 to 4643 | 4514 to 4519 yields 0.065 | 15.1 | 15.4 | 15.6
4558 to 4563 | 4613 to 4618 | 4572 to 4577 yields 0.065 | 15.6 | 15.4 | 15.1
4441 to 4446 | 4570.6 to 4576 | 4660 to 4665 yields 0.062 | 15.1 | 15.0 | 16.0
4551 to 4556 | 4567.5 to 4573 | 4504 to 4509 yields 0.063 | 14.7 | 15.2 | 16.3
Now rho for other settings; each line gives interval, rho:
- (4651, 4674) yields 10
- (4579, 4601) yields 13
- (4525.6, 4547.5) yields 0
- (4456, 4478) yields 5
